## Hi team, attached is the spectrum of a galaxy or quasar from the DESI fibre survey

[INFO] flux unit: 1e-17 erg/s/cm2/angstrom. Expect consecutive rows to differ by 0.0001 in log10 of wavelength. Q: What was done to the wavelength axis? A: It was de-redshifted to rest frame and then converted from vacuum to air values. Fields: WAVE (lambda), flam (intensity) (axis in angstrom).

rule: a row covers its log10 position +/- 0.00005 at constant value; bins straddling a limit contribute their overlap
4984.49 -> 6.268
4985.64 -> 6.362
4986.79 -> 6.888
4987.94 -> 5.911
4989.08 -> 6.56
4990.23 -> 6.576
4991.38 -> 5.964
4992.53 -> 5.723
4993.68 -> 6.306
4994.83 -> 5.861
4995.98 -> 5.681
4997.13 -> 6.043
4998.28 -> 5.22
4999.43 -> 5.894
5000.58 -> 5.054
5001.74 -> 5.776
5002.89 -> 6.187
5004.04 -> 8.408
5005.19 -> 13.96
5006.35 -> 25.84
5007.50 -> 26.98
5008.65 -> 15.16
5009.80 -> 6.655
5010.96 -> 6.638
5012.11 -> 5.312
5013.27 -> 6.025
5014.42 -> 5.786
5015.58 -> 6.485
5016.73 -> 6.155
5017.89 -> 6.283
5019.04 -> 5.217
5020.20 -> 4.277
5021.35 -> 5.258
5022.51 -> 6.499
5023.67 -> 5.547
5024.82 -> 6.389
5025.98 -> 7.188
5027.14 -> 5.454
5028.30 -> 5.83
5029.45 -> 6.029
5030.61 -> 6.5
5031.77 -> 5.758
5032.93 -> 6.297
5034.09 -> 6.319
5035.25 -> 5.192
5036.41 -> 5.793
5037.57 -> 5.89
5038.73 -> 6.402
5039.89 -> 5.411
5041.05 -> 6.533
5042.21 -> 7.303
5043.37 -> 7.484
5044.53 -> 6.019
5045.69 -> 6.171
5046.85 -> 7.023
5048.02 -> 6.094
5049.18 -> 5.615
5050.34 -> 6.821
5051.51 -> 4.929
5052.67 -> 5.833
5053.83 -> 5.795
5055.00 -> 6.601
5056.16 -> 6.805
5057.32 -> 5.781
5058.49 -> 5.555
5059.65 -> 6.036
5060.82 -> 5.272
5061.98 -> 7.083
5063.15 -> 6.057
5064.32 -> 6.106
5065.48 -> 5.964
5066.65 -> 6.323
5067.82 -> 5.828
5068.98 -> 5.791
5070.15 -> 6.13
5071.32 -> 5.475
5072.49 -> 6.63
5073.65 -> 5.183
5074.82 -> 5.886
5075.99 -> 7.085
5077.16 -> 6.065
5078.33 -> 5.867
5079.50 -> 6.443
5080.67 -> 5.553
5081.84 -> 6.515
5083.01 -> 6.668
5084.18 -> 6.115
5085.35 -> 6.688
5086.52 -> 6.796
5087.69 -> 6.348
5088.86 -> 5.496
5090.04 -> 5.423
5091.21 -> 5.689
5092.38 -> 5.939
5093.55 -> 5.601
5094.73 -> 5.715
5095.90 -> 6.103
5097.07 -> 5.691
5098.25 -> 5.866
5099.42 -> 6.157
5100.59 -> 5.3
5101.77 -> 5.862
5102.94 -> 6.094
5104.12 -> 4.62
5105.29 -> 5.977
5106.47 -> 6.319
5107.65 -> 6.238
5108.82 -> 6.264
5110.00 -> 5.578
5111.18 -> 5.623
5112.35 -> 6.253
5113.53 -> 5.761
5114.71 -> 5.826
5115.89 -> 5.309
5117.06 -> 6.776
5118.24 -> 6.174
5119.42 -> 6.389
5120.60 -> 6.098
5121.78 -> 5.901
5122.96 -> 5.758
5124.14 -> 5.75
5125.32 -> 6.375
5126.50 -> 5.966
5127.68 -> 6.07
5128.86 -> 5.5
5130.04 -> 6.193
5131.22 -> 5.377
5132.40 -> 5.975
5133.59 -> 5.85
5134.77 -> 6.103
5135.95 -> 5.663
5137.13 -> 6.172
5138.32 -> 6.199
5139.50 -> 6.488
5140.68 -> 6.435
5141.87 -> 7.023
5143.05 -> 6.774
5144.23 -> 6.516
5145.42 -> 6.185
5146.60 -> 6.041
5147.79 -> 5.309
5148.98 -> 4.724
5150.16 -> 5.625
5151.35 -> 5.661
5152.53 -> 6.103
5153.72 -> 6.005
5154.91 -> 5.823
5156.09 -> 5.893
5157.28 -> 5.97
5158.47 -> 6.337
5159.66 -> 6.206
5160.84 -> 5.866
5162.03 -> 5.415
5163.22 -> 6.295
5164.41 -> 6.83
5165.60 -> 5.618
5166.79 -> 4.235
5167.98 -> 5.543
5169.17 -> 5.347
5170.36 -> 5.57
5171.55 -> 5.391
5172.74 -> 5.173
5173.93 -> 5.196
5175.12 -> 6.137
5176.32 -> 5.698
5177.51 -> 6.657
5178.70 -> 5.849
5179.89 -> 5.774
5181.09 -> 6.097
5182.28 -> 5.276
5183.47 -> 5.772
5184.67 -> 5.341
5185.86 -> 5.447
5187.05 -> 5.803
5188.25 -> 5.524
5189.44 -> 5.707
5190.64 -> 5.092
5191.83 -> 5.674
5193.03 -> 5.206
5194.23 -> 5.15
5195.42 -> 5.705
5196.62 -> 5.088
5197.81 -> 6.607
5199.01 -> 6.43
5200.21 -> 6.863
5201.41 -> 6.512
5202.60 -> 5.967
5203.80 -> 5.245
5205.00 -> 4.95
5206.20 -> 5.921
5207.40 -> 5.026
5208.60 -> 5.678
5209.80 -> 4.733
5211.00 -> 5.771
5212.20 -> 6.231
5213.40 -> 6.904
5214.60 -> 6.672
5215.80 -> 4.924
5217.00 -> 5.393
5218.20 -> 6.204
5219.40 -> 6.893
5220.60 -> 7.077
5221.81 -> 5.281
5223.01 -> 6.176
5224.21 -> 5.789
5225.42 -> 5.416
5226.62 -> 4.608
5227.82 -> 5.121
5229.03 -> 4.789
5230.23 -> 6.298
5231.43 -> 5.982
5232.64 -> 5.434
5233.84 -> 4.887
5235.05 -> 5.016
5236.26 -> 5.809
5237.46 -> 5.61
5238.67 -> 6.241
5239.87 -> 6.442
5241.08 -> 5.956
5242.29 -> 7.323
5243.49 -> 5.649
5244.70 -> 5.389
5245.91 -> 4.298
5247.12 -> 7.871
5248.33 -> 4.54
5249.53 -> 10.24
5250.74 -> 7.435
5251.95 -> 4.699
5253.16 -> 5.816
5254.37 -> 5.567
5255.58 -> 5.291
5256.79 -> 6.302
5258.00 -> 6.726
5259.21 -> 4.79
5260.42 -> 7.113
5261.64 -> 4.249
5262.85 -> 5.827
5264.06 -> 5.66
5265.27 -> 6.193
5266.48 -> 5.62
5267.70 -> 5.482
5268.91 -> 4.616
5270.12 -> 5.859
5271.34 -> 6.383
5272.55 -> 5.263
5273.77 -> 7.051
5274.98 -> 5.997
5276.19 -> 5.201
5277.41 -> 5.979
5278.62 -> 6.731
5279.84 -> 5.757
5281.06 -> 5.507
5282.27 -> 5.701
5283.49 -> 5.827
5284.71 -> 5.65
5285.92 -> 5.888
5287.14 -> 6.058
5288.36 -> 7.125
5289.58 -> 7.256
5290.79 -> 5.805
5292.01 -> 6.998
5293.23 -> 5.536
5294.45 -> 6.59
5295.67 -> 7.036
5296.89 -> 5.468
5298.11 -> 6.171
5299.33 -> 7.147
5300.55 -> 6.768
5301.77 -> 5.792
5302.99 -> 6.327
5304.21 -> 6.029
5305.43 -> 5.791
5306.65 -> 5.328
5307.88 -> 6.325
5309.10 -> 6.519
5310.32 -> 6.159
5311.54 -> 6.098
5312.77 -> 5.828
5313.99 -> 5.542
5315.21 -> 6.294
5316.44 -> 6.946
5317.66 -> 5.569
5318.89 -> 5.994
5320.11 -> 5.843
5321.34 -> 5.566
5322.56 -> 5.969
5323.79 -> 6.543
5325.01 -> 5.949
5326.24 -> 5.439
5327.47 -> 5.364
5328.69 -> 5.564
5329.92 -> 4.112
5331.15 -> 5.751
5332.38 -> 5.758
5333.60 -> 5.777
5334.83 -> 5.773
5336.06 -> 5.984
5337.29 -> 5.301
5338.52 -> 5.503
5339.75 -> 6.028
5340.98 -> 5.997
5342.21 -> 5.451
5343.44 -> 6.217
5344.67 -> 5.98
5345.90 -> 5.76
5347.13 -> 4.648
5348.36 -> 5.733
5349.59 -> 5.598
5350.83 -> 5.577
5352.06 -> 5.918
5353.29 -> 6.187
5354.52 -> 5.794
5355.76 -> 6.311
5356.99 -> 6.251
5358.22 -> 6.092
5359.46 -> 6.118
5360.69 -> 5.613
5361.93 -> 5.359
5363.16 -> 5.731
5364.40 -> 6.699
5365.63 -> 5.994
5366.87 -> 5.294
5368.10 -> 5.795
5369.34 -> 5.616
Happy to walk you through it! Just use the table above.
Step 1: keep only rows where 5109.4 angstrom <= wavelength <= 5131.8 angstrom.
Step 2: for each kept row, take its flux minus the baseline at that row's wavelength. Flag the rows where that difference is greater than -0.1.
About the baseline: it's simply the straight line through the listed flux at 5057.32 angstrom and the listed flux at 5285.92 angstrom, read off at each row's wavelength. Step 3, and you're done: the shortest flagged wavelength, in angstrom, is 5112.35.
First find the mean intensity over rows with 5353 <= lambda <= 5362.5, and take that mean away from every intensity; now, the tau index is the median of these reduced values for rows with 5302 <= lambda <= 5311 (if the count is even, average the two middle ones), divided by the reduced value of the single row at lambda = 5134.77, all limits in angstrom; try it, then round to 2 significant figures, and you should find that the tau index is 1.4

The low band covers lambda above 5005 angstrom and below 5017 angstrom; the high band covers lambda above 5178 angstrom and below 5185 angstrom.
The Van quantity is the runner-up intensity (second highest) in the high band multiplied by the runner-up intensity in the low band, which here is 151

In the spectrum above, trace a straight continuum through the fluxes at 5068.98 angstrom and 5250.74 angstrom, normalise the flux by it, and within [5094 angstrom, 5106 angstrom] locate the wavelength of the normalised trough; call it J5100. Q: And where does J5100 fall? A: 5104.12 angstrom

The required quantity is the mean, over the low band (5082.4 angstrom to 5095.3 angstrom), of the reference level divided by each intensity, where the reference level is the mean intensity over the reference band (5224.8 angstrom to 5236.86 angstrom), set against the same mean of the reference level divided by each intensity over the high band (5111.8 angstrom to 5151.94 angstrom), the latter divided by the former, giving 1.01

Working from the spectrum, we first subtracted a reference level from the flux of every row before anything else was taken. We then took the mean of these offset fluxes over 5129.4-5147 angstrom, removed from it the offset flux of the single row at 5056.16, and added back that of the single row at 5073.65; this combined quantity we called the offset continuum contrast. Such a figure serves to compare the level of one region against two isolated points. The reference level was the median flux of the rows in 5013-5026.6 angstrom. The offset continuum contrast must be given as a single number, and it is -1.5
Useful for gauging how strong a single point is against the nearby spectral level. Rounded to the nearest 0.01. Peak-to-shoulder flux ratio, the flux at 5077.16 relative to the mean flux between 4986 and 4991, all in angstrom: 0.94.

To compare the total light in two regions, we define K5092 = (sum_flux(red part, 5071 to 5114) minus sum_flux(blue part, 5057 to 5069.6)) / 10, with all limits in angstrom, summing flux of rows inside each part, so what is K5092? 16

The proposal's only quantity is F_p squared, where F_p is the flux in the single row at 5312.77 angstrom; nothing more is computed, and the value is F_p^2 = 34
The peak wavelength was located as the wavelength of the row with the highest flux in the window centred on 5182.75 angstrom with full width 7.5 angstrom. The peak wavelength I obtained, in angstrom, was 5181.09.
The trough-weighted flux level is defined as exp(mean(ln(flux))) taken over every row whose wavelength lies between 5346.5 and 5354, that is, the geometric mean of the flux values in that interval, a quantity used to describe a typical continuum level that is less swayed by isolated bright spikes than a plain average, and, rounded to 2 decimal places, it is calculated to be 5.59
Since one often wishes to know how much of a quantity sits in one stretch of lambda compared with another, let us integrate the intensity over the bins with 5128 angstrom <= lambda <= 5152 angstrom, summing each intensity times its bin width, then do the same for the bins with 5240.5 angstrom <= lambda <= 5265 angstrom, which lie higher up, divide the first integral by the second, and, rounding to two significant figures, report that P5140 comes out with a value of 0.97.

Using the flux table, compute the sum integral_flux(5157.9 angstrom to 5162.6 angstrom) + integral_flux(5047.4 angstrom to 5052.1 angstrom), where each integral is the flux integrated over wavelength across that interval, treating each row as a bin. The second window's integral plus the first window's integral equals 55.6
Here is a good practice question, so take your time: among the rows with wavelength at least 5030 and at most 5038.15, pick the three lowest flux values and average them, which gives 5.58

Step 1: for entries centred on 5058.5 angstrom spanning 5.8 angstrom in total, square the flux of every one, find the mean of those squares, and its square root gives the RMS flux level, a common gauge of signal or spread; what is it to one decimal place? 5.9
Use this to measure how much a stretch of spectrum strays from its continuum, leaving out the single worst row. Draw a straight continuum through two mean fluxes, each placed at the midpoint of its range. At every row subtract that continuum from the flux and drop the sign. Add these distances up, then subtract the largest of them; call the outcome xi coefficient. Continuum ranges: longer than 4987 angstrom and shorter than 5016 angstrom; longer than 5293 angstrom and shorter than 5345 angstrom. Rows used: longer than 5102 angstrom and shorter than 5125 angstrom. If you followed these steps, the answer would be 27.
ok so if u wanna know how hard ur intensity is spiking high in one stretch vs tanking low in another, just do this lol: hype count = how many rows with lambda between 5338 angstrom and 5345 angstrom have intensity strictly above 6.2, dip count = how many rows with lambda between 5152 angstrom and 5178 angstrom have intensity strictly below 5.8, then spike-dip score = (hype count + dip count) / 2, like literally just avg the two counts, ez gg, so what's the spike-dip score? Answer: 5.5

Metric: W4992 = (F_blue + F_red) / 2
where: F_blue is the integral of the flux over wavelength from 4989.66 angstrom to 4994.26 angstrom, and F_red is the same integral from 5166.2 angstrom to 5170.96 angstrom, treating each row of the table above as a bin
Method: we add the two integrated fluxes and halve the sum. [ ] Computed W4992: 26.4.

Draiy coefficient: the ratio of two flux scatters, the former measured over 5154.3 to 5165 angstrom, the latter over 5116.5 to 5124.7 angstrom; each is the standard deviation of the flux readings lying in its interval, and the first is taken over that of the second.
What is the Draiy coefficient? 1.1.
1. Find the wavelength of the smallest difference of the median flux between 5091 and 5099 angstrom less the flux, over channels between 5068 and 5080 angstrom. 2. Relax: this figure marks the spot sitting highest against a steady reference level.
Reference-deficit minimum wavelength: 5075.99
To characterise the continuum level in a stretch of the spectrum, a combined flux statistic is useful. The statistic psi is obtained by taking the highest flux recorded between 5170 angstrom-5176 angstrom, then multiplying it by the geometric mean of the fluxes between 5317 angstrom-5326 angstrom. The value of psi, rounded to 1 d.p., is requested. 36.3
